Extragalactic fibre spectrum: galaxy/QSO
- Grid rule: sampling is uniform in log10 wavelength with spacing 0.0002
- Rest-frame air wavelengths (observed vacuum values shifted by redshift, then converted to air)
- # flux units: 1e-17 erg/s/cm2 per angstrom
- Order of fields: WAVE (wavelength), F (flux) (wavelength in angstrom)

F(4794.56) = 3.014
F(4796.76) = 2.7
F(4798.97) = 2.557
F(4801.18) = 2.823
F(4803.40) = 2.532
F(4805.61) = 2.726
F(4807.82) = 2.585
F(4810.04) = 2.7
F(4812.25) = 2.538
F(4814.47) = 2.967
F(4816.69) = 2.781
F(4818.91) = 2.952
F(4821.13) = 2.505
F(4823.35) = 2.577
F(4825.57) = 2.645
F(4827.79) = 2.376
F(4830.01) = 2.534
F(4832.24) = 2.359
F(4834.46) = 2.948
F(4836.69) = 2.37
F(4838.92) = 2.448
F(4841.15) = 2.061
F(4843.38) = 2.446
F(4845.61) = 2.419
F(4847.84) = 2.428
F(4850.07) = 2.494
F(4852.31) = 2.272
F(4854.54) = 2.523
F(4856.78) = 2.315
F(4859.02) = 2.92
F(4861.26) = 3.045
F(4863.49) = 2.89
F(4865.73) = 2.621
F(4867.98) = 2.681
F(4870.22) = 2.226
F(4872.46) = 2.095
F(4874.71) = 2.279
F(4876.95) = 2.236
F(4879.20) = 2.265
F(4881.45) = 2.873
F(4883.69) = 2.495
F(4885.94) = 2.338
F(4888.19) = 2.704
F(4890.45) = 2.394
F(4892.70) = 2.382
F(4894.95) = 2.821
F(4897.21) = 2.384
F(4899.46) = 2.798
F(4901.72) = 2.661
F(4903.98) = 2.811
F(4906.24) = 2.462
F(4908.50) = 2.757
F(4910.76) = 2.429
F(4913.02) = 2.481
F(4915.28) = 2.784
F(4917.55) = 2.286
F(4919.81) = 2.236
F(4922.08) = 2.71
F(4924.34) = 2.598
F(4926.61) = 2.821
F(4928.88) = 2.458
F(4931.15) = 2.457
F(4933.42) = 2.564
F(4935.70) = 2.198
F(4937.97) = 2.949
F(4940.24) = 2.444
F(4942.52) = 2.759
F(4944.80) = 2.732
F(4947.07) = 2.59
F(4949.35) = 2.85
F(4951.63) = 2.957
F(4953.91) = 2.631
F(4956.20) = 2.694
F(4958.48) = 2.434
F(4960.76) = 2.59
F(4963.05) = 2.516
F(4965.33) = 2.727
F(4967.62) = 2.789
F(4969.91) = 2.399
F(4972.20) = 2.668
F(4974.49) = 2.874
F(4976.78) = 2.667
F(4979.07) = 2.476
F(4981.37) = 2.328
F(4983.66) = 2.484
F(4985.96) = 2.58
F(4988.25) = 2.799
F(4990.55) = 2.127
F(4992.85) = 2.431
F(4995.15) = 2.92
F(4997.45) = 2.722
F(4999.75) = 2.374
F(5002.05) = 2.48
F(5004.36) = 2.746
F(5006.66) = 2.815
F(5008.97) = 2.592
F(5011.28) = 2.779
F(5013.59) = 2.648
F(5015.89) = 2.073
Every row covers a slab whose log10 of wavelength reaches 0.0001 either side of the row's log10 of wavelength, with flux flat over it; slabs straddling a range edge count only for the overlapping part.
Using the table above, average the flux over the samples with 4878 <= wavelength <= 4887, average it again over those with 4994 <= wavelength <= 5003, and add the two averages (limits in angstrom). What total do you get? 5.12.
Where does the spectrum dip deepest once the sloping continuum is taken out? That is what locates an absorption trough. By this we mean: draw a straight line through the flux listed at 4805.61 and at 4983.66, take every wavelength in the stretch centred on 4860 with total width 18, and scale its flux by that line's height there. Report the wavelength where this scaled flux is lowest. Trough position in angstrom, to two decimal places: 4852.31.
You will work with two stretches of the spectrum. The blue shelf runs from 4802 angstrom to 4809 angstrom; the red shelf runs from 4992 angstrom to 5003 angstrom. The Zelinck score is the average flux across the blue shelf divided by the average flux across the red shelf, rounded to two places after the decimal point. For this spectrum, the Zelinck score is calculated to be 1.01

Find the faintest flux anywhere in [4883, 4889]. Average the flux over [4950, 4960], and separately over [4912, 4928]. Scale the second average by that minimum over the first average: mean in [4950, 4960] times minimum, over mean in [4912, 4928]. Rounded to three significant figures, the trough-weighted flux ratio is 2.45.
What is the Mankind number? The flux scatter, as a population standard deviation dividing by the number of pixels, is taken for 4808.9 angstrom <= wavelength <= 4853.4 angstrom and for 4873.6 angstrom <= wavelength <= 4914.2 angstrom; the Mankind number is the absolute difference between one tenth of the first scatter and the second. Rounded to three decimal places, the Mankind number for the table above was 0.186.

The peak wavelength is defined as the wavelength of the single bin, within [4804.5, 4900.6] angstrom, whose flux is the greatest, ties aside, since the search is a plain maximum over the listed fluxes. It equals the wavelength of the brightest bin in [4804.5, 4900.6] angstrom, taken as 4861.26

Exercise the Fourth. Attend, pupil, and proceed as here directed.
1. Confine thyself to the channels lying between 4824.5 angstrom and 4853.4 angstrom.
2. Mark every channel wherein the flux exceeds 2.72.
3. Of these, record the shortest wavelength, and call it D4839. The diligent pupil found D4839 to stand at 4834.46 angstrom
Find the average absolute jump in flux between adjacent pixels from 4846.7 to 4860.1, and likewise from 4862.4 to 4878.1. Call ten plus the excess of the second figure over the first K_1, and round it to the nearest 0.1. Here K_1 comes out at 9.9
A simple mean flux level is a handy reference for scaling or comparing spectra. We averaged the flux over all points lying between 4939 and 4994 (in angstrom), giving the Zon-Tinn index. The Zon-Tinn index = 2.61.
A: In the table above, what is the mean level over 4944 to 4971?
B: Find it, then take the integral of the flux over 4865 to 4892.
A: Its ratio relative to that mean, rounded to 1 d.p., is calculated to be 24.7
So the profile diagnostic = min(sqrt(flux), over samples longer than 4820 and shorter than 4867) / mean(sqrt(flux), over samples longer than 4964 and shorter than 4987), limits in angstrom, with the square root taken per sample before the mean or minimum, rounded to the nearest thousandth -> 0.891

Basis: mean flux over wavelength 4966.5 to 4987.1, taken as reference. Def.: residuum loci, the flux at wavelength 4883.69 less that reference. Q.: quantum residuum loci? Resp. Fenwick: -0.09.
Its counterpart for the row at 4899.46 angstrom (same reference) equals 0.21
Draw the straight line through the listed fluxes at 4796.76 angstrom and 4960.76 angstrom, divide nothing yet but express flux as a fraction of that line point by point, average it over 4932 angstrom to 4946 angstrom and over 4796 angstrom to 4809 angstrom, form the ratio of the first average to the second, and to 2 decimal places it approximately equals 1.02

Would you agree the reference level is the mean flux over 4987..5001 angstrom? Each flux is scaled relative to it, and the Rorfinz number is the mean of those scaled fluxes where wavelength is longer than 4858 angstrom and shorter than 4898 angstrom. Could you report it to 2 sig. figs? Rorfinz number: 0.99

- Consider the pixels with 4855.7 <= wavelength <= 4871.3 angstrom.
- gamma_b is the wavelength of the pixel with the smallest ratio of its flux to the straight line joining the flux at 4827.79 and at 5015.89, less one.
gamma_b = 4870.22 angstrom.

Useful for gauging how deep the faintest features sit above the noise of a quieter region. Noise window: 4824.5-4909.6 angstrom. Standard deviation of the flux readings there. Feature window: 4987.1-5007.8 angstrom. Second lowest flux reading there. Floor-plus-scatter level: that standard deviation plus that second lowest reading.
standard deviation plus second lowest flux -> 2.62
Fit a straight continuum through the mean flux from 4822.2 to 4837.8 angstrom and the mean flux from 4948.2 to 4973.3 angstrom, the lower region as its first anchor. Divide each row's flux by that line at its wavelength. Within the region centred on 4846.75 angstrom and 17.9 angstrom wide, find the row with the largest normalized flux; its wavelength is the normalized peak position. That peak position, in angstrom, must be 4854.54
